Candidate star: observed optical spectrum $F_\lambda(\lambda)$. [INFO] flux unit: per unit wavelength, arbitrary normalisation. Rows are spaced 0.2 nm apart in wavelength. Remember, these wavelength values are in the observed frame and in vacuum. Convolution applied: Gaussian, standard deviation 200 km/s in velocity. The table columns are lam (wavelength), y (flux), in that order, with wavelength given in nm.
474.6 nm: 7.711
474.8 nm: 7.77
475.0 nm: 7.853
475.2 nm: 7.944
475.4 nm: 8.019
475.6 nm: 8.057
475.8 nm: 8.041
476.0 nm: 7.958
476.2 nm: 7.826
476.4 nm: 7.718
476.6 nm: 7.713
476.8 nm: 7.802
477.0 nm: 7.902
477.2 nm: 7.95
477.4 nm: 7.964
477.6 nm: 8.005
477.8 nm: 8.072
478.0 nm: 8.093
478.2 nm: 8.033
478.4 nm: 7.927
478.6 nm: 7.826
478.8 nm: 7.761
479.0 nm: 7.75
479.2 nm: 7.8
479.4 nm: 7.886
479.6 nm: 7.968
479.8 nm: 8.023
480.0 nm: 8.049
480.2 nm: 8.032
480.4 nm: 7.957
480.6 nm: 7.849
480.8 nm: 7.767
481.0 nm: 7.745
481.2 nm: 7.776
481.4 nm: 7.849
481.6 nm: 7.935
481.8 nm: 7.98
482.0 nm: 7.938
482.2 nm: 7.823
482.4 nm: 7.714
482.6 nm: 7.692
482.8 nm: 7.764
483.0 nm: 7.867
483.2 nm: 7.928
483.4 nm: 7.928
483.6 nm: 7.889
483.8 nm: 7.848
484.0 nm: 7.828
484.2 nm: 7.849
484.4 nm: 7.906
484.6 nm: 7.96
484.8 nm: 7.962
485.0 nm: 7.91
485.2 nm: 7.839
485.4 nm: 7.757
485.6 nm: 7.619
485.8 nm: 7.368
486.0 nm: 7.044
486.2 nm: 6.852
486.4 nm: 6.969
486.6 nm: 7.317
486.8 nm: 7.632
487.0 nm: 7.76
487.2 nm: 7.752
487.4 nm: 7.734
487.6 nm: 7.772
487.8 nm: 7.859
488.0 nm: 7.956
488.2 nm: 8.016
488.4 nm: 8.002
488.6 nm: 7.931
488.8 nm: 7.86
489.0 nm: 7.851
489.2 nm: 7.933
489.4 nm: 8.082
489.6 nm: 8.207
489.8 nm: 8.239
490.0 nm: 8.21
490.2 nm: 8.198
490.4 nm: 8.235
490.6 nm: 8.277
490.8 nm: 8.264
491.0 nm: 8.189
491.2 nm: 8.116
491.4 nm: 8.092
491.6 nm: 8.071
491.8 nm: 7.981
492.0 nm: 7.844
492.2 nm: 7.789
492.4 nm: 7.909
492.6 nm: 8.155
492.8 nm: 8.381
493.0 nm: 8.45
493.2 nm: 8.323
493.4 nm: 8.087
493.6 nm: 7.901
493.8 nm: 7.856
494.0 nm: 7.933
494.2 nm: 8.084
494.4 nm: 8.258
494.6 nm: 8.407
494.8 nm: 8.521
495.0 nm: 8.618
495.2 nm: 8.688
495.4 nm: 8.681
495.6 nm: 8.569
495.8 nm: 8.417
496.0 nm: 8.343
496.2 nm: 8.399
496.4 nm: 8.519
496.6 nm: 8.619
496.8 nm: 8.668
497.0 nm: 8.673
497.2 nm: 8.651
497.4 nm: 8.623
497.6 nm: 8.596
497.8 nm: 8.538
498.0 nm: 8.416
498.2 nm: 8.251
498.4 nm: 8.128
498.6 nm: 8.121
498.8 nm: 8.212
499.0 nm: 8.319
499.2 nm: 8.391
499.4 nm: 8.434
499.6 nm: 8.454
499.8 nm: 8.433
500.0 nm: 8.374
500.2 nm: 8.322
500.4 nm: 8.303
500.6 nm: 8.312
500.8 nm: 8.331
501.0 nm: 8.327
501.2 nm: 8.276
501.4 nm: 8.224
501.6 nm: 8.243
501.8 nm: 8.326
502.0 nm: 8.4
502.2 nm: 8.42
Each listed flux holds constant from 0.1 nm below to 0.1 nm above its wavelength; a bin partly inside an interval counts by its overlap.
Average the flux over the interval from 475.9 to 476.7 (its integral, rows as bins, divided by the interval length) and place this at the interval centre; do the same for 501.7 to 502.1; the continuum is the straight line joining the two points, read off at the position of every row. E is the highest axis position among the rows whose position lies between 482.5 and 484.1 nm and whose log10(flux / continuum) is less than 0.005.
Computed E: 484.0 nm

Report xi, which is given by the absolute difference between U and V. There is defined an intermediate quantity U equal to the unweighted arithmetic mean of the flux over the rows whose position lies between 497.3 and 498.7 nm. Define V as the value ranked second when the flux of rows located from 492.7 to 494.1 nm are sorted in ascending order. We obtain 0.48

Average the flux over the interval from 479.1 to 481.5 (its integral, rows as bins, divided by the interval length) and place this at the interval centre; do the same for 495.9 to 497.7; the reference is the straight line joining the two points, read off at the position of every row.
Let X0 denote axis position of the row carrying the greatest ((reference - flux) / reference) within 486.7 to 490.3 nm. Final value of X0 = 486.8 nm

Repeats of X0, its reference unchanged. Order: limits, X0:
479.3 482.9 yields 482.6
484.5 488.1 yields 486.2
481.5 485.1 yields 482.6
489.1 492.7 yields 492.2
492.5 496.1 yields 493.8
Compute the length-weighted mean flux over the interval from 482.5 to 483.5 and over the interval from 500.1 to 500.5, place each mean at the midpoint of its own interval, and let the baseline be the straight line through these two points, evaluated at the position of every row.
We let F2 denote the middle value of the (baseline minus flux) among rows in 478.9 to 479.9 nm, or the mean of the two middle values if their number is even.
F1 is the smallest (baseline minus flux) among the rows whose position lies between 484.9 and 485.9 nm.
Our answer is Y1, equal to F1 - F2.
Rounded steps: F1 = -0.02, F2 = -0.15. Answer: 0.13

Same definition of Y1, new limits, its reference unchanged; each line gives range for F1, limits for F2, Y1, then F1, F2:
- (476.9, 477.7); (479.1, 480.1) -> -0.09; -0.32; -0.23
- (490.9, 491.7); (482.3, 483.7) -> -0.10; -0.13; -0.03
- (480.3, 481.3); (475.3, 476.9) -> 0.05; -0.19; -0.25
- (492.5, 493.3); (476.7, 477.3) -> -0.11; -0.34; -0.23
